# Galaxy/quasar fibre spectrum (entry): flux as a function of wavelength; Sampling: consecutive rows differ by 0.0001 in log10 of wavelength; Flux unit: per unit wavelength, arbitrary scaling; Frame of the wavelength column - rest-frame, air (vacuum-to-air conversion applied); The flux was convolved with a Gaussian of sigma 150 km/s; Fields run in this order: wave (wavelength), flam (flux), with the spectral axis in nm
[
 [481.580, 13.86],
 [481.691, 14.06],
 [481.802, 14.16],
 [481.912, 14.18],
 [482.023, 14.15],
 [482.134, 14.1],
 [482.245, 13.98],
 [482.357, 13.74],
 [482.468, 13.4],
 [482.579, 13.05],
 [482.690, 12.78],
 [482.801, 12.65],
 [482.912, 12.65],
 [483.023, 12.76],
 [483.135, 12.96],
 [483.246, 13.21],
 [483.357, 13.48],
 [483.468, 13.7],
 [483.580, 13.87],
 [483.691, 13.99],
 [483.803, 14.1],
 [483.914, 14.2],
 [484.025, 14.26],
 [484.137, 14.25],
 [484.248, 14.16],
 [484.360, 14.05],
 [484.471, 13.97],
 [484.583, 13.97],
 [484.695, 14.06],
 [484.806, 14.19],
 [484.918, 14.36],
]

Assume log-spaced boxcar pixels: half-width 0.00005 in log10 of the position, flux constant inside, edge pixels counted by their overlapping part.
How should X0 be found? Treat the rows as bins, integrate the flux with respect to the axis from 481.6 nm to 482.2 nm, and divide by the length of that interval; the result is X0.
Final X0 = 14.1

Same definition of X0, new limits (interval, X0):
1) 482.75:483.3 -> 12.8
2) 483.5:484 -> 14.0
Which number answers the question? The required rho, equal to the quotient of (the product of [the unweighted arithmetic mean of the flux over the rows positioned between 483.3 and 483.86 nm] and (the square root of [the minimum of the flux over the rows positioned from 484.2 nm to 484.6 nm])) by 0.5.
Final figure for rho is 103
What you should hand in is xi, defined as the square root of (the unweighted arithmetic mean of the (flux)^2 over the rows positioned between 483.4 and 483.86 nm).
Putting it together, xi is 13.9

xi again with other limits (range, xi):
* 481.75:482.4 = 14.1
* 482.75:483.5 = 13.1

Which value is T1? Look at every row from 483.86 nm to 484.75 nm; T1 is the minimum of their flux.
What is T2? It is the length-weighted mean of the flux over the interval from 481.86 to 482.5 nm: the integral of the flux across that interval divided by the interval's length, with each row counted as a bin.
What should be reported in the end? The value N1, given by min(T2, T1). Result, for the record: 13.9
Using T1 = 13.97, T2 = 13.9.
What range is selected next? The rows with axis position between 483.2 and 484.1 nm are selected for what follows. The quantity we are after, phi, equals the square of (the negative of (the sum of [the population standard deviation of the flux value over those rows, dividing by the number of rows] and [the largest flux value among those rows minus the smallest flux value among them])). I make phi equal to 1.9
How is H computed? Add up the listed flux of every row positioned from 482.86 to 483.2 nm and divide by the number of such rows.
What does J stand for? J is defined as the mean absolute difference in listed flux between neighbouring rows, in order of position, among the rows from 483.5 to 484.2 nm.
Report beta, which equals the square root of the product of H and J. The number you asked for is 1.0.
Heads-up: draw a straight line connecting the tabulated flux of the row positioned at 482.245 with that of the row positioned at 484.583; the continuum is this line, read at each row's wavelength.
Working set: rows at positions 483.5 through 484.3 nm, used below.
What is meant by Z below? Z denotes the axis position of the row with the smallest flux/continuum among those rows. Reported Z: 483.580 nm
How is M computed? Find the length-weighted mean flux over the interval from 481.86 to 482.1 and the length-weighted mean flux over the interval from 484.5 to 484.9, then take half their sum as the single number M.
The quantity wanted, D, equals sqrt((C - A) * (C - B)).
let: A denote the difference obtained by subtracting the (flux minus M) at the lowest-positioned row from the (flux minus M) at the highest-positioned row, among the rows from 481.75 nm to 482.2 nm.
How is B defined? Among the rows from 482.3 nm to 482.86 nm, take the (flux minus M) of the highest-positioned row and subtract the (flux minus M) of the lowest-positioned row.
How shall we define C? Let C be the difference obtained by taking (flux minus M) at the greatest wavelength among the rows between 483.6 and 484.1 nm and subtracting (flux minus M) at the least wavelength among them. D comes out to 0.67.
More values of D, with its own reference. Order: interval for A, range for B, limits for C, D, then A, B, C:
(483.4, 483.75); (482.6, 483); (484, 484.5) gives 0.30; 0.29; -0.1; -0.29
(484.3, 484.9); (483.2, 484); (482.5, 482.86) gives 0.87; 0.14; 1.0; -0.40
